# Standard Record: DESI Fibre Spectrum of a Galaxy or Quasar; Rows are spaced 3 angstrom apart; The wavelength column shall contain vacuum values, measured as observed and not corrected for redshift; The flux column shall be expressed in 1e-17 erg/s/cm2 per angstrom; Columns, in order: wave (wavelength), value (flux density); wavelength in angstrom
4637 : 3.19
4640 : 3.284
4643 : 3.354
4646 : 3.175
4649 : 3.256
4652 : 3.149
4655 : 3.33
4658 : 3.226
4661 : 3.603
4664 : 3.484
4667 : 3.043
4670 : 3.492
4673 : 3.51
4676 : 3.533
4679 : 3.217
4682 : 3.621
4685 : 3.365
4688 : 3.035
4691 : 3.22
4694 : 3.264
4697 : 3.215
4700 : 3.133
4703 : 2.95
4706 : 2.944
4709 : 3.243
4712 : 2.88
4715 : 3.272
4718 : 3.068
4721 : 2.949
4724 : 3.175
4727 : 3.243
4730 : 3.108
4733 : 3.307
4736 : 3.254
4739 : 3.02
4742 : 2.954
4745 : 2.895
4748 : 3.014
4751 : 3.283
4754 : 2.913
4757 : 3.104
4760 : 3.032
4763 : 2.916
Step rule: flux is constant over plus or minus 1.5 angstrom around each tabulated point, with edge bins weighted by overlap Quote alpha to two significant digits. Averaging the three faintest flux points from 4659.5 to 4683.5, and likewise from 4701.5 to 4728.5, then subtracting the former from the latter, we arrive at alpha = -0.32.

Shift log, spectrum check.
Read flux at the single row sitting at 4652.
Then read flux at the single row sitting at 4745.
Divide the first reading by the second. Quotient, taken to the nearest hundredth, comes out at 1.09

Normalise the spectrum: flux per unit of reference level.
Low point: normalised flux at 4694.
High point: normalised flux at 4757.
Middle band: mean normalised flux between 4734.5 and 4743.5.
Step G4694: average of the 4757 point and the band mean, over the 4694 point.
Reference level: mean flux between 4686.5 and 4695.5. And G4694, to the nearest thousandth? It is 0.947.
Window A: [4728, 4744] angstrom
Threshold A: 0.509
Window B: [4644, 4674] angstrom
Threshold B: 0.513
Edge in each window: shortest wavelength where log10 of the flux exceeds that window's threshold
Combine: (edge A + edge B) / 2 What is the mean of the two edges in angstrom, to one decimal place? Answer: 4694.0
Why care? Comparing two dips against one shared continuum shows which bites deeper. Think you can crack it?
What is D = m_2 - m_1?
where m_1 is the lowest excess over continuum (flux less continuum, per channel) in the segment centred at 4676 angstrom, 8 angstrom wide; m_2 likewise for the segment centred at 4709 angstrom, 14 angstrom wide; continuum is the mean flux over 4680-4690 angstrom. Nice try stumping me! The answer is -0.34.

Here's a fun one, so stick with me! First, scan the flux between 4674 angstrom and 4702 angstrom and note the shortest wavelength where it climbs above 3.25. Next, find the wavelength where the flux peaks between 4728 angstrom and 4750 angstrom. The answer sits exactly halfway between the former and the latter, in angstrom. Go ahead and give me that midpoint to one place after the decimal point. 4704.5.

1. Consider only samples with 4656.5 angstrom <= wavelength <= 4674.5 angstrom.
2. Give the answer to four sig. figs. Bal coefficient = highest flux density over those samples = 3.603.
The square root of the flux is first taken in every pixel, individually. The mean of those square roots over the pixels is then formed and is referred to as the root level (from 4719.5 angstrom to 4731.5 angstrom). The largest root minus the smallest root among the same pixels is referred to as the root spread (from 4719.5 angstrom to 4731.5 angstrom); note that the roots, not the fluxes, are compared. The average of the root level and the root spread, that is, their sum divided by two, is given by 0.92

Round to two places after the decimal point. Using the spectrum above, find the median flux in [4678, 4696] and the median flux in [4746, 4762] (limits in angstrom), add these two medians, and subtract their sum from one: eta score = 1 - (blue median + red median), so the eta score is -5.27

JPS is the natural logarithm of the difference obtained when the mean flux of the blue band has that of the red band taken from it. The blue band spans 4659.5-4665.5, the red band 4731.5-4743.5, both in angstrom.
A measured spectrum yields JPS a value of -0.89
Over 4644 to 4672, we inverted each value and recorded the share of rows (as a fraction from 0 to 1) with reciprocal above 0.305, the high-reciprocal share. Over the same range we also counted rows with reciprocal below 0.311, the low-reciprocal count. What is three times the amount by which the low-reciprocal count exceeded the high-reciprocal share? 16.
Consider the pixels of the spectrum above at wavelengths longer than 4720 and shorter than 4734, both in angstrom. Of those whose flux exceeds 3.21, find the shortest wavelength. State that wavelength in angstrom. 4727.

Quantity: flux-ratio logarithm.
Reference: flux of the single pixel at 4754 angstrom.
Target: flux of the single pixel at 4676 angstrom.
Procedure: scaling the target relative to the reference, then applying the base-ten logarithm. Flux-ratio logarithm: 0.08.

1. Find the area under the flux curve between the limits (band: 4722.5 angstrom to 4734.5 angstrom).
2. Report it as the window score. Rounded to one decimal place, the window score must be 38.5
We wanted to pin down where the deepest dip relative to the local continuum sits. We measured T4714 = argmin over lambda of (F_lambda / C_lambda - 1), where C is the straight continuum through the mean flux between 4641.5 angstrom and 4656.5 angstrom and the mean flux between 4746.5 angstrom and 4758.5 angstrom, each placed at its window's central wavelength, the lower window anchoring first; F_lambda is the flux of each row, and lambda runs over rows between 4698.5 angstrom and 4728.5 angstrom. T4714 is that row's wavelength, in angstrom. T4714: 4712 angstrom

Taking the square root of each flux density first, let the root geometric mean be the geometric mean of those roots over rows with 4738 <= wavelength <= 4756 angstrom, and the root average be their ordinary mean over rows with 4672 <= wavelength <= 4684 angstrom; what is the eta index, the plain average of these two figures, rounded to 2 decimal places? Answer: 1.80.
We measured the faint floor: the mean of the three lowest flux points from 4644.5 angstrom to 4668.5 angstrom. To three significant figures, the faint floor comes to 3.12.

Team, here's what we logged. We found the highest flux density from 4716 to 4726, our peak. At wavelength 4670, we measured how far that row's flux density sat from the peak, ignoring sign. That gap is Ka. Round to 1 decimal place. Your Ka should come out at 0.3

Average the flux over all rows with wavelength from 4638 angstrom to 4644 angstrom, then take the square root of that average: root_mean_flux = 1.82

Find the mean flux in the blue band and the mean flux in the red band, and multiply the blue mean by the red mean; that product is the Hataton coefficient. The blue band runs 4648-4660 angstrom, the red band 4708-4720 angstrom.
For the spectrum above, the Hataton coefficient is 10.1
